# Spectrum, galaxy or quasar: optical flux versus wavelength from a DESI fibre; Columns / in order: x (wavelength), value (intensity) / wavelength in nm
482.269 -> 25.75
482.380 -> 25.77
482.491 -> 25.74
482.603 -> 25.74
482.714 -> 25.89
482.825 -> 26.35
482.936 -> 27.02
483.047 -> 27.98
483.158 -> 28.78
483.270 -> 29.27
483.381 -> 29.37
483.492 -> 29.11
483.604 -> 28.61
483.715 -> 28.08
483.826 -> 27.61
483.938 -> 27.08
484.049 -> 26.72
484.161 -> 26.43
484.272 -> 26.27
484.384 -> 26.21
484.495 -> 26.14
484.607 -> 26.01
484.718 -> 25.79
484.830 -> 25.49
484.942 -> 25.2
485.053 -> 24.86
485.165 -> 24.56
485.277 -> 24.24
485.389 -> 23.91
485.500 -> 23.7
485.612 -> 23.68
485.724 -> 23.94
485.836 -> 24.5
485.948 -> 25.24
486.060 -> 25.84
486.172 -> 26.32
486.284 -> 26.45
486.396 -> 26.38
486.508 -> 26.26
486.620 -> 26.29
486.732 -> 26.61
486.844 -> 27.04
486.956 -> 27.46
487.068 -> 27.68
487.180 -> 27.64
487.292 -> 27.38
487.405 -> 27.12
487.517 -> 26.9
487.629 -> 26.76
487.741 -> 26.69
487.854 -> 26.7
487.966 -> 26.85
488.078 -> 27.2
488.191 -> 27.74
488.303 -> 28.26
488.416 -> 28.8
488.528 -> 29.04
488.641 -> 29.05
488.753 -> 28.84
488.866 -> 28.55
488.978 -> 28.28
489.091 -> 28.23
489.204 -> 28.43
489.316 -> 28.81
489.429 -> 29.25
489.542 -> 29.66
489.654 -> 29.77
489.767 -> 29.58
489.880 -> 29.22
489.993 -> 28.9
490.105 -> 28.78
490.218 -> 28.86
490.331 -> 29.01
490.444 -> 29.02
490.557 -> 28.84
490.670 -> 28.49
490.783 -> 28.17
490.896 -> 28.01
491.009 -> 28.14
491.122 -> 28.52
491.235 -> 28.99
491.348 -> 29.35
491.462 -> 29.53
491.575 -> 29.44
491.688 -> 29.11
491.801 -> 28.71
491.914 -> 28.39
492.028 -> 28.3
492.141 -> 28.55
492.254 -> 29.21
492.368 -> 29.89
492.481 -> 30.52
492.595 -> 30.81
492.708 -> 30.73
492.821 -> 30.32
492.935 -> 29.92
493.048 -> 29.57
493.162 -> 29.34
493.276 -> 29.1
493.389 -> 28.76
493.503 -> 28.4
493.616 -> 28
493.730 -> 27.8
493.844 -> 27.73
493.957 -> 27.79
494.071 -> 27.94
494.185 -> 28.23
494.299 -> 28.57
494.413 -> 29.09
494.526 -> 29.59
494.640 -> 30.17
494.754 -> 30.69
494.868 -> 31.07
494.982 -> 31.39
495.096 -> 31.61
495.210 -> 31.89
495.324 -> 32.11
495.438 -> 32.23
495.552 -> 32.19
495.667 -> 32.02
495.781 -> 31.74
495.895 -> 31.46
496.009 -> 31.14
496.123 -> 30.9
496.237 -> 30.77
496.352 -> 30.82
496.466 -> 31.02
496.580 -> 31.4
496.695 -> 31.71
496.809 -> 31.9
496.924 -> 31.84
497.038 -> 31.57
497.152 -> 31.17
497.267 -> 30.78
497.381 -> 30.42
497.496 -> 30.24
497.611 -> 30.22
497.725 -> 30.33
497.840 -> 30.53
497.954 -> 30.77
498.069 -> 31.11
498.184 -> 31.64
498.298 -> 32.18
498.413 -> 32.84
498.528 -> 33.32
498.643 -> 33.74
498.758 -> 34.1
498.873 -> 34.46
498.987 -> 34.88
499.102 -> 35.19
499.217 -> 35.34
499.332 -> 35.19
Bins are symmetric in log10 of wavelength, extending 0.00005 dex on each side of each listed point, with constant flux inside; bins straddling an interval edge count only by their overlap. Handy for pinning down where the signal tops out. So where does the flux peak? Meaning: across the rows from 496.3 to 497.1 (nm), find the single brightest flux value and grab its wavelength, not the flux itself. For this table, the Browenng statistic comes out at 496.809 nm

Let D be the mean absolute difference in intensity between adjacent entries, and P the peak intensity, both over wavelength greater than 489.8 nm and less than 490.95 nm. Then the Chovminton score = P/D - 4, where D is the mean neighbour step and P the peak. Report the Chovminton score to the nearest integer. 152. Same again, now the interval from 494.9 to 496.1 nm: 146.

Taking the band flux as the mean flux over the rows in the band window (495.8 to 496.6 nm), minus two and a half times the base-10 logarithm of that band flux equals -3.73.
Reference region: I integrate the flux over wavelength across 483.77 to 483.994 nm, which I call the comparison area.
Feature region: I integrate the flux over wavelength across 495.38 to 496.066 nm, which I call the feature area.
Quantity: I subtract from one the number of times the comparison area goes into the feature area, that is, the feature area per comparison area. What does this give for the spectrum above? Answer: -2.6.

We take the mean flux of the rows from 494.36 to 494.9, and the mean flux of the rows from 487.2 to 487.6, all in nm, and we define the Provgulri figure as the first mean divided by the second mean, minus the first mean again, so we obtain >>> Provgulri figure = -29.0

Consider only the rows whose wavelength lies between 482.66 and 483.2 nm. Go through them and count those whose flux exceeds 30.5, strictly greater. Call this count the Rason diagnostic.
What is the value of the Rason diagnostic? 0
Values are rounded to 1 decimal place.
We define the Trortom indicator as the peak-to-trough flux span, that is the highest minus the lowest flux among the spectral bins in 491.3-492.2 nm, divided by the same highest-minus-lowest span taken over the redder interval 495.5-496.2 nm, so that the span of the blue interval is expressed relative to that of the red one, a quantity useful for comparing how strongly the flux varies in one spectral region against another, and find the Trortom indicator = 1.0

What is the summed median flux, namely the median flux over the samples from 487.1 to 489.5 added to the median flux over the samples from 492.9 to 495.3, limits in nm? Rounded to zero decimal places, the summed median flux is 57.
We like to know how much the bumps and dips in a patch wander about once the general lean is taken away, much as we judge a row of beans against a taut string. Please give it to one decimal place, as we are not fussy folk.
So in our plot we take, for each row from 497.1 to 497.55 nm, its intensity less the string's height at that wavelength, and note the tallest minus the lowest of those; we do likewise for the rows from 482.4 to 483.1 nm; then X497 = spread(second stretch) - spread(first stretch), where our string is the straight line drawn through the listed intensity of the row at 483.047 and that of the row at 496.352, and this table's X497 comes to 1.1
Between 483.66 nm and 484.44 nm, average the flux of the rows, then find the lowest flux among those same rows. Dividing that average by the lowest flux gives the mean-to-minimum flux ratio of 1.03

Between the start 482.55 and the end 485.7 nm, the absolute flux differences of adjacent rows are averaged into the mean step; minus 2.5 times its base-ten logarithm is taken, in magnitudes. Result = 1.15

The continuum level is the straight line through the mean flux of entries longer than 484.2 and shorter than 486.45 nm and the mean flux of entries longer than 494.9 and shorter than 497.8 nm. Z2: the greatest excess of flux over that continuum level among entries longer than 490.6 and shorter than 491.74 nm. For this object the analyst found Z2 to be 0.91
